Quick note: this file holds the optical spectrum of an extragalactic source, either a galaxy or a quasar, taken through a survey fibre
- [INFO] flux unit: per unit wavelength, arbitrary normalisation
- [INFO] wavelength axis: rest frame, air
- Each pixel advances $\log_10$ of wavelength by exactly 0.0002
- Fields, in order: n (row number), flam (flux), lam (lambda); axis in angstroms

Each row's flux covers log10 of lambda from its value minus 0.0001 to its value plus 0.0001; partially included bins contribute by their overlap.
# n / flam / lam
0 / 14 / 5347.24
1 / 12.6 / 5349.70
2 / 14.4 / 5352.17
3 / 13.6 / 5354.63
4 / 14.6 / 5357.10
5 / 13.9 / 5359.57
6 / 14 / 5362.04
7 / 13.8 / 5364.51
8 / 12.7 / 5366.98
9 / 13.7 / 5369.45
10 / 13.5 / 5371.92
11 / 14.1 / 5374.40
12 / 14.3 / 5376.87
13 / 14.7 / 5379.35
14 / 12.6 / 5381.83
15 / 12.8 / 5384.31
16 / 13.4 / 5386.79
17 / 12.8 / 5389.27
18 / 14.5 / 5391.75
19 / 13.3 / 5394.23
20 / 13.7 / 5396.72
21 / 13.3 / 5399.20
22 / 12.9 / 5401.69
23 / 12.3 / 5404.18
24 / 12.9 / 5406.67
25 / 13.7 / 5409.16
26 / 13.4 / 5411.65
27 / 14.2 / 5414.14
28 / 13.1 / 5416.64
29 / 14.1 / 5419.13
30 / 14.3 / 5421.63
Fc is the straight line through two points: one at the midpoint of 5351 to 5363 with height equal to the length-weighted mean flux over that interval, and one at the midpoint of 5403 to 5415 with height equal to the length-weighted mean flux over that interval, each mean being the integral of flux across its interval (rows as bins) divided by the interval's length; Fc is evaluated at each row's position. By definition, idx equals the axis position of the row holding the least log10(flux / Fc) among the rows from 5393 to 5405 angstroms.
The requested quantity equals 5404.18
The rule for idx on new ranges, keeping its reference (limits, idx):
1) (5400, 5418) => 5404.18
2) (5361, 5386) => 5366.98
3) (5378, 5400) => 5381.83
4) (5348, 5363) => 5349.70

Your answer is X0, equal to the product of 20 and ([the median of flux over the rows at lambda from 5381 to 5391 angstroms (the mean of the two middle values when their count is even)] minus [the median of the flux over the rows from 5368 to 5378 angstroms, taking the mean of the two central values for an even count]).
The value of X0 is -22.0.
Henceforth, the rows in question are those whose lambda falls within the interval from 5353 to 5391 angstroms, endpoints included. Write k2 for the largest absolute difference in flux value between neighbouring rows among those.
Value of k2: 2.1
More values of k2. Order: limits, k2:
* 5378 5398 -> 2.1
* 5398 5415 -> 0.8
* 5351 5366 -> 1.0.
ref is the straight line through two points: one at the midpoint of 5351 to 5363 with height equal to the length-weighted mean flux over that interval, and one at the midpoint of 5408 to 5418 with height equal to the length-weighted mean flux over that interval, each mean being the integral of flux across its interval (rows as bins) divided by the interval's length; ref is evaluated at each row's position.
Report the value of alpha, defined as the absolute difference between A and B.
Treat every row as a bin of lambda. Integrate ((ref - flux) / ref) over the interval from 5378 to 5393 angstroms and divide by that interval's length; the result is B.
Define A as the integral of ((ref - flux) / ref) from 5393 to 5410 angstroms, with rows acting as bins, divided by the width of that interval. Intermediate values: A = 0.041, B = 0.027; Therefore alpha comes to 0.014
